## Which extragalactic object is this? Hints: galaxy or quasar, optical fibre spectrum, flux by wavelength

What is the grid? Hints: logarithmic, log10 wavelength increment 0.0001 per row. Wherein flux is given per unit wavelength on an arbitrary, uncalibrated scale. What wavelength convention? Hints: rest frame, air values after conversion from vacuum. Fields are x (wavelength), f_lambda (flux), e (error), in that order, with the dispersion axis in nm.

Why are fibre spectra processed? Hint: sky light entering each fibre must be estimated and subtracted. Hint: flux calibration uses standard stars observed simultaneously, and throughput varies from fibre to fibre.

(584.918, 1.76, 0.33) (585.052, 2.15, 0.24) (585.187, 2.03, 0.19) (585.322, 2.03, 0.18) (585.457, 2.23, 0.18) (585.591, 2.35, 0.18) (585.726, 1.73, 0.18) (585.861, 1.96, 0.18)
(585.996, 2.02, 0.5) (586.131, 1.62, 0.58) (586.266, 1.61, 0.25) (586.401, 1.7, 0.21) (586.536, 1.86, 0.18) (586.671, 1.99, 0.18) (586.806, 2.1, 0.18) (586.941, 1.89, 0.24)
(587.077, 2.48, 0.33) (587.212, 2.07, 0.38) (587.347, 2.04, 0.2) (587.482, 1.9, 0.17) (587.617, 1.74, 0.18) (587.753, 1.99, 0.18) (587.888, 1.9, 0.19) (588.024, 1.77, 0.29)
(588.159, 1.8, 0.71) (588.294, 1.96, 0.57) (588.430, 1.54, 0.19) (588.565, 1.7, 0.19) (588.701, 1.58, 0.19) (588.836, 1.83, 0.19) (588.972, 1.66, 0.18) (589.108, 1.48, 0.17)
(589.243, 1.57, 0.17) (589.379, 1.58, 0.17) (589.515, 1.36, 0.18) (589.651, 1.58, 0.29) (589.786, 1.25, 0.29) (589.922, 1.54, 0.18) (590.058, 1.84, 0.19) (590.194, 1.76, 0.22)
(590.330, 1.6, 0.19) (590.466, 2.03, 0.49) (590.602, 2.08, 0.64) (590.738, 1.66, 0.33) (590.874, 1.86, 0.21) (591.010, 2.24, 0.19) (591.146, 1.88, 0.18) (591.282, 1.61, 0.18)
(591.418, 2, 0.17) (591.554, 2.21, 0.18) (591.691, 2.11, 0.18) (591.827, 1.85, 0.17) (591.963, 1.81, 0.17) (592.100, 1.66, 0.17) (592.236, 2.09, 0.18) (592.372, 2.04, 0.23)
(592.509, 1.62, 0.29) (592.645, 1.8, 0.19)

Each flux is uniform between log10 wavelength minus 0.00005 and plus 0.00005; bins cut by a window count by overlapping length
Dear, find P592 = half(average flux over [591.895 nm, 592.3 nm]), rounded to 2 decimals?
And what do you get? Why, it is 0.93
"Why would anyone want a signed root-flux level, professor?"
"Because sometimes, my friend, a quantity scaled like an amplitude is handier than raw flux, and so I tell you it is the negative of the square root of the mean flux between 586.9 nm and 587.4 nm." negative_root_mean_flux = -1.46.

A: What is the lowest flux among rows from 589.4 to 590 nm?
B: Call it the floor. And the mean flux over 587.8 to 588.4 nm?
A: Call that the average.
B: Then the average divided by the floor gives 1.5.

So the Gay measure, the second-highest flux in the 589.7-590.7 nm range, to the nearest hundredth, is 2.03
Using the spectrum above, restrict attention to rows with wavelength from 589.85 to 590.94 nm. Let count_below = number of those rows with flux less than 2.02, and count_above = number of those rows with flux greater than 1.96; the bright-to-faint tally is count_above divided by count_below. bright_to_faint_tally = 0.3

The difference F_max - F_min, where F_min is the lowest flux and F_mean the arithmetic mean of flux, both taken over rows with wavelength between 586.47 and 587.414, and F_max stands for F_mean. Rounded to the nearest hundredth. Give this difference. 0.20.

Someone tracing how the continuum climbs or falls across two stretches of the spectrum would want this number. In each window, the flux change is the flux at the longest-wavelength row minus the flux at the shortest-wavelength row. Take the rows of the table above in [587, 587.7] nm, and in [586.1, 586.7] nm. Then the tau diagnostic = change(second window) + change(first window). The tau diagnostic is -0.37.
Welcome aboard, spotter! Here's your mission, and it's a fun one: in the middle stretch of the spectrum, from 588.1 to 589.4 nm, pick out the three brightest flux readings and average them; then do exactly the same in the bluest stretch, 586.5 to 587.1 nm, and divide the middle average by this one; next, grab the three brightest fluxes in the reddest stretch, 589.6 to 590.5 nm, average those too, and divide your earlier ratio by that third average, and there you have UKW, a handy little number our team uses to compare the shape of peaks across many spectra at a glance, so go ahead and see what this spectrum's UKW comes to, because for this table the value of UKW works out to 0.453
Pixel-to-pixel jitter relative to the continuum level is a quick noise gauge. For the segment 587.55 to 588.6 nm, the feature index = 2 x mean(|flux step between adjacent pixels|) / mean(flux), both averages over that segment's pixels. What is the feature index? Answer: 0.197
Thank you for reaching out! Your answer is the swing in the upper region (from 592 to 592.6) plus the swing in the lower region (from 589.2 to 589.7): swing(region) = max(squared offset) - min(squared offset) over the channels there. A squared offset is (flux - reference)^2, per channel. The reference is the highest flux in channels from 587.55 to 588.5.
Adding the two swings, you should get 0.36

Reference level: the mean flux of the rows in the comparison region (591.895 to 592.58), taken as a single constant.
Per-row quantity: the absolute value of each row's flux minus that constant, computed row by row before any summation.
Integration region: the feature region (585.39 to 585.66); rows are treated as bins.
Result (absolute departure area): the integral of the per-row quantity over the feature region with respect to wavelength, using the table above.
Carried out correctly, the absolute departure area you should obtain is 0.12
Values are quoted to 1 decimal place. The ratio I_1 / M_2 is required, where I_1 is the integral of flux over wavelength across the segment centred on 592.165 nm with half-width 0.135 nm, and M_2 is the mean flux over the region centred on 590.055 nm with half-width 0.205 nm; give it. 0.3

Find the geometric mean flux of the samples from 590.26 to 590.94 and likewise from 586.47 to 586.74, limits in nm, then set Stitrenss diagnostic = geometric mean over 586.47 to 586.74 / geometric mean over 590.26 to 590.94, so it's 1.05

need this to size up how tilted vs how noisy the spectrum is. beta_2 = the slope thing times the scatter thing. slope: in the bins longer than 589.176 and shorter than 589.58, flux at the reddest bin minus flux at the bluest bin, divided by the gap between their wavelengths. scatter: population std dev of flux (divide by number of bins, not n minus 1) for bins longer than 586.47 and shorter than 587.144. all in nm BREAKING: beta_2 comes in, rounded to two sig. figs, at -0.17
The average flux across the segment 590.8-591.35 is 1.90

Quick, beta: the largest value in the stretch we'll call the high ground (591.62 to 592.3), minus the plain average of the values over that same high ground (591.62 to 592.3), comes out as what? 0.21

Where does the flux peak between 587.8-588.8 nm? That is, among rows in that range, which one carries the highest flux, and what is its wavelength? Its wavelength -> 588.294 nm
